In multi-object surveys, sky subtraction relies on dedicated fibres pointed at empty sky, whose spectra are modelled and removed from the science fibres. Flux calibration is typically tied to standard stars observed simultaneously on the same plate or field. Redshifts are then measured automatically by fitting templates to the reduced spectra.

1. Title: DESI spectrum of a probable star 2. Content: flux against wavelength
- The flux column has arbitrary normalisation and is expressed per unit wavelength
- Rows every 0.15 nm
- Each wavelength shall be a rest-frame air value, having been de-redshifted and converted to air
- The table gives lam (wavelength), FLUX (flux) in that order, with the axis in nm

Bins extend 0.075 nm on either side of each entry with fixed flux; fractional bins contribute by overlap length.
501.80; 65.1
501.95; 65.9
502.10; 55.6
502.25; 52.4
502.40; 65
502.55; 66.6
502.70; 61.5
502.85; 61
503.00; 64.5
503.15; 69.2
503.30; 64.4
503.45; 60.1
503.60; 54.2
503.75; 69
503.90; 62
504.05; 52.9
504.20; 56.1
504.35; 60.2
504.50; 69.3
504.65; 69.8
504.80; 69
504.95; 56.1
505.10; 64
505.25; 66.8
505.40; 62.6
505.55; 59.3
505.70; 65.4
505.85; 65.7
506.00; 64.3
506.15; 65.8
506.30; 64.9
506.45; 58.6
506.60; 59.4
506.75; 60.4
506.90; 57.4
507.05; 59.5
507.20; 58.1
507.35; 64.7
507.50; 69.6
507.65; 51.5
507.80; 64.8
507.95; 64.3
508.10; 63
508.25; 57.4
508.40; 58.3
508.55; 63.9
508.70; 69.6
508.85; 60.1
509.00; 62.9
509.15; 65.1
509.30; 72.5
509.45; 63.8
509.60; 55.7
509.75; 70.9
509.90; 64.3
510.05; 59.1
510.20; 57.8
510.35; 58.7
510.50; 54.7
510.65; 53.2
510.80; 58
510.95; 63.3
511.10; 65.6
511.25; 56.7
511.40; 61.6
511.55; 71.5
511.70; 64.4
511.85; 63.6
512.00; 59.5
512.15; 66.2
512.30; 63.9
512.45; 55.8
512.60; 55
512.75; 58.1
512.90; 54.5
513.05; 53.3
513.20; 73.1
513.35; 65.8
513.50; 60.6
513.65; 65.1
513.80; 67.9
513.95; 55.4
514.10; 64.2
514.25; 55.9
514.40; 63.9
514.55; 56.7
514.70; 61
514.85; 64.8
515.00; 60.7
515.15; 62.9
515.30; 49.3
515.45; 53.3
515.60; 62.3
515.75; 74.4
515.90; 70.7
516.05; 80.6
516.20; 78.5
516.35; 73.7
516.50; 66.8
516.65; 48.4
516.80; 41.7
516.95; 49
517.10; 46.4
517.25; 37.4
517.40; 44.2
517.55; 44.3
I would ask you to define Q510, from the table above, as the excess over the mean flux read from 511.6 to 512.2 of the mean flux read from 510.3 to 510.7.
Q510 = -8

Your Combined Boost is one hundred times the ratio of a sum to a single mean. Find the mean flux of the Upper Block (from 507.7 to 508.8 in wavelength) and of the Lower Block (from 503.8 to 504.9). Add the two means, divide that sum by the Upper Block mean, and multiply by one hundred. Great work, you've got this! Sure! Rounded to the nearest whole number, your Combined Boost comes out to 200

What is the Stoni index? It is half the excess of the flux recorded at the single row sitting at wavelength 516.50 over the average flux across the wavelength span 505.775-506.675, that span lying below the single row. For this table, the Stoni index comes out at 2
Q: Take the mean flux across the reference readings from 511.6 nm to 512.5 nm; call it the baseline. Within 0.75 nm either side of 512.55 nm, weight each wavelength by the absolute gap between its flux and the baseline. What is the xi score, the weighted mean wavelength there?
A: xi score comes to 512.74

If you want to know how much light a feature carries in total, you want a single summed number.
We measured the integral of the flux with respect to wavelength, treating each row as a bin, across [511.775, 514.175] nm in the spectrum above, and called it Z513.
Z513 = 147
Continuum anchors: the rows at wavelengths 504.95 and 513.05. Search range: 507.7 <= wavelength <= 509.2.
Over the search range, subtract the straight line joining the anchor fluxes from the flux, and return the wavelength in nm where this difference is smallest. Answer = 508.25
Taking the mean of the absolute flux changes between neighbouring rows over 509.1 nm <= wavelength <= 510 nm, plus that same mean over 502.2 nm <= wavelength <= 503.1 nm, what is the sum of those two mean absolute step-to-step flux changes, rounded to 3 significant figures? 13.9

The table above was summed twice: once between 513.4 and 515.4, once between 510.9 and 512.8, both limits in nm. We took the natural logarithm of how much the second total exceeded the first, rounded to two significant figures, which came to 2.8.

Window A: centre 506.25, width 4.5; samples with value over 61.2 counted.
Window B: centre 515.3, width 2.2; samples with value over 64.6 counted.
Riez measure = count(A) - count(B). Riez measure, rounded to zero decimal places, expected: 10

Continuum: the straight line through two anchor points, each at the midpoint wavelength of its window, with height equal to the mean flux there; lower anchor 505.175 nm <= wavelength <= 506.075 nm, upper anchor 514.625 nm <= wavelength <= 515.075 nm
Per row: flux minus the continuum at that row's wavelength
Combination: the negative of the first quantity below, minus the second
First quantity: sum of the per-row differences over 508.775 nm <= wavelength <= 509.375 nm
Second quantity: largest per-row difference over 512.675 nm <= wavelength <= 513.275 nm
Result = -18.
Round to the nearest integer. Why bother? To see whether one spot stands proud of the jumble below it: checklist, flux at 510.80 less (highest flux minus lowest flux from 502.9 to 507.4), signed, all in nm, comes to 41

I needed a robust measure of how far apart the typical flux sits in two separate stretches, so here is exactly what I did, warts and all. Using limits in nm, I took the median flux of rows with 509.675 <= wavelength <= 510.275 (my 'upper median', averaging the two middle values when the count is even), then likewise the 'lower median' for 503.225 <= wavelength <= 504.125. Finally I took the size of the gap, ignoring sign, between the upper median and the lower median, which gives 1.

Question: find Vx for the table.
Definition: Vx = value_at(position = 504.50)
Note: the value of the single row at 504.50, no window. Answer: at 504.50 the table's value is 69.3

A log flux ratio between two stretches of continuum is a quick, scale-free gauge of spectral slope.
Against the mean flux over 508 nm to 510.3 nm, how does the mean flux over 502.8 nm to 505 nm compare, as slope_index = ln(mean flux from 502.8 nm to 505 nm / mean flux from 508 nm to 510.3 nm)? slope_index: -0.01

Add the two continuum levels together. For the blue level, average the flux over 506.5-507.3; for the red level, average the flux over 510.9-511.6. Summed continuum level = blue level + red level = 123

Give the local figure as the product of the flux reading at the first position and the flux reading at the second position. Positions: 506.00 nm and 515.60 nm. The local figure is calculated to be 4006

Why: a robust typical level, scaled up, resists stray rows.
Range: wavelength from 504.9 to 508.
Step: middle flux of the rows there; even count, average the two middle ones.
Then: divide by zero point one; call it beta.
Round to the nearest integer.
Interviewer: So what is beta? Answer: 640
